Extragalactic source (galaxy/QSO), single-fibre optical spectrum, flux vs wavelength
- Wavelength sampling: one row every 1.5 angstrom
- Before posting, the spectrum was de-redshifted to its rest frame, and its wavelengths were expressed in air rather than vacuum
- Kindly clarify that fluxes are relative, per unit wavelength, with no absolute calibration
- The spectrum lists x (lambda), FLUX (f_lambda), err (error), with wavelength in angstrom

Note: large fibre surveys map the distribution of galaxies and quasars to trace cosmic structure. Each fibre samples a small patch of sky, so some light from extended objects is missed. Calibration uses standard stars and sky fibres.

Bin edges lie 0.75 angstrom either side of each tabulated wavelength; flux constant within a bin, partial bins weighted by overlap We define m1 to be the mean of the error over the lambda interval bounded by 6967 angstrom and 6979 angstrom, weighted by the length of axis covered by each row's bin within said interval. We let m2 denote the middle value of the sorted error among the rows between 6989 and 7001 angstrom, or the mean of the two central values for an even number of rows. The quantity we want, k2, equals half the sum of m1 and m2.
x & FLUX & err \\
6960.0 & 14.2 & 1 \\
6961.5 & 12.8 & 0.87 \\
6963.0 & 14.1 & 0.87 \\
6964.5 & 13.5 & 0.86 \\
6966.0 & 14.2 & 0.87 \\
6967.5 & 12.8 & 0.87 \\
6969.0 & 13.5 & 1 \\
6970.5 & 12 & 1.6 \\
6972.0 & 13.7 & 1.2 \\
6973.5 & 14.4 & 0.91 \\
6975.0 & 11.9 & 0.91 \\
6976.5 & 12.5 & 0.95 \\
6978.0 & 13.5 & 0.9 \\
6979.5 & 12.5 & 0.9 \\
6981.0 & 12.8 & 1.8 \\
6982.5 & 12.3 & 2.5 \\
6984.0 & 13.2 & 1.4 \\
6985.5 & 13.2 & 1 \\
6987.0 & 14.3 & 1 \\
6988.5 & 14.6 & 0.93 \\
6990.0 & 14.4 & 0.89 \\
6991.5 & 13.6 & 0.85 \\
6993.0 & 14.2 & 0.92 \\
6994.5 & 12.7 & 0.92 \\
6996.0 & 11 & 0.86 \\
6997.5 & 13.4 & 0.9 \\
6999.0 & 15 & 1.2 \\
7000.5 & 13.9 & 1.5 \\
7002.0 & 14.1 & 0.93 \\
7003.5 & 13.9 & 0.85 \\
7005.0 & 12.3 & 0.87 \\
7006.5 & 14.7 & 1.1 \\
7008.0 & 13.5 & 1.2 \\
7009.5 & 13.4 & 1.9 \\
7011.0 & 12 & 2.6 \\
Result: 0.977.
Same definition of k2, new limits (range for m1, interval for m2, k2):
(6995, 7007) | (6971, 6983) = 0.976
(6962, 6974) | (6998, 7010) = 1.086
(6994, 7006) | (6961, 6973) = 0.939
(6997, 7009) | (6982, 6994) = 1.027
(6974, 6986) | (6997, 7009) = 1.154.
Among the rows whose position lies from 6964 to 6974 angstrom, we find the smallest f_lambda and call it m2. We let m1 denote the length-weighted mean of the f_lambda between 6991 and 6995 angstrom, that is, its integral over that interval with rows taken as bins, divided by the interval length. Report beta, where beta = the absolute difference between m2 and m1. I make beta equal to 1.5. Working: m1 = 13.5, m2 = 12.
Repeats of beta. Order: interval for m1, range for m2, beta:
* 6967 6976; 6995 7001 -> 2.0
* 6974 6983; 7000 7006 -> 0.3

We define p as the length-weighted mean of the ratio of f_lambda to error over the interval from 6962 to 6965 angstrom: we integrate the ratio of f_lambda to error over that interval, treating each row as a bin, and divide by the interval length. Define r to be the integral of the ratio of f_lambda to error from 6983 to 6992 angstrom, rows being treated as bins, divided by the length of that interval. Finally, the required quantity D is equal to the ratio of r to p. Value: 0.87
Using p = 15.9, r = 13.8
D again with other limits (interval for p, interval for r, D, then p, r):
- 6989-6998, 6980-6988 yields 0.68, 14.9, 10.1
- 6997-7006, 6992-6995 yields 1.08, 13.7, 14.8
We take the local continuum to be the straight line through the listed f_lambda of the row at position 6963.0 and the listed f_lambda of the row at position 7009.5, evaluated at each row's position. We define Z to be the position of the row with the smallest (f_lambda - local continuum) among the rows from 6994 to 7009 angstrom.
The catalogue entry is 6996.0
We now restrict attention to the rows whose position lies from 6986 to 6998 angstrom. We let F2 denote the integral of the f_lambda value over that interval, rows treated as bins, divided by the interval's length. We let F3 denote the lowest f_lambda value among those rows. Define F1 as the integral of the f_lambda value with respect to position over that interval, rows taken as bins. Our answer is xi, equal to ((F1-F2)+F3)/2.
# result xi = 80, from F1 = 162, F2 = 13.5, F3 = 11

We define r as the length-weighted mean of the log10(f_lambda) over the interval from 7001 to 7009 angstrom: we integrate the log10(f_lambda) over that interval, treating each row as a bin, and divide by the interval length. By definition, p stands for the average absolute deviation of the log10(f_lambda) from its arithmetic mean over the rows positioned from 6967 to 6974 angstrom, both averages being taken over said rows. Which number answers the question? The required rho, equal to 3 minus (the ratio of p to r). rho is 2.98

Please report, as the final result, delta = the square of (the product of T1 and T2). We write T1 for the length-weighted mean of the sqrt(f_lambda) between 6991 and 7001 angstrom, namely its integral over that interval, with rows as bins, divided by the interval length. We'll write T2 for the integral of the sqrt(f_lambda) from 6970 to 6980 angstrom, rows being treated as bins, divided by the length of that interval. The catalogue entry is 173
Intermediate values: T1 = 3.65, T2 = 3.60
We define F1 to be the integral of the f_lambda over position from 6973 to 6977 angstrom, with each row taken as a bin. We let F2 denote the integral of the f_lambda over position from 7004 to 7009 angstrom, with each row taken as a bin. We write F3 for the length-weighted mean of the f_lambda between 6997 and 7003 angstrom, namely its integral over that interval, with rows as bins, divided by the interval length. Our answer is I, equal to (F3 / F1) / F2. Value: 0.0041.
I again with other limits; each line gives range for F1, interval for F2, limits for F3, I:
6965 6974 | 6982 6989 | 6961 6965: 0.0012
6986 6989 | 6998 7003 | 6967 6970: 0.0043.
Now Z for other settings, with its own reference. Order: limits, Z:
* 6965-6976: 6975.0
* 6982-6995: 6982.5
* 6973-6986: 6975.0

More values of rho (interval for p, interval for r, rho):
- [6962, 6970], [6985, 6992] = 2.99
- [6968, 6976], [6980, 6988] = 2.97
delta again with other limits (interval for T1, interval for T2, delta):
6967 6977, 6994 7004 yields 174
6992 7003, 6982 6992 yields 184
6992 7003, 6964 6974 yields 180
